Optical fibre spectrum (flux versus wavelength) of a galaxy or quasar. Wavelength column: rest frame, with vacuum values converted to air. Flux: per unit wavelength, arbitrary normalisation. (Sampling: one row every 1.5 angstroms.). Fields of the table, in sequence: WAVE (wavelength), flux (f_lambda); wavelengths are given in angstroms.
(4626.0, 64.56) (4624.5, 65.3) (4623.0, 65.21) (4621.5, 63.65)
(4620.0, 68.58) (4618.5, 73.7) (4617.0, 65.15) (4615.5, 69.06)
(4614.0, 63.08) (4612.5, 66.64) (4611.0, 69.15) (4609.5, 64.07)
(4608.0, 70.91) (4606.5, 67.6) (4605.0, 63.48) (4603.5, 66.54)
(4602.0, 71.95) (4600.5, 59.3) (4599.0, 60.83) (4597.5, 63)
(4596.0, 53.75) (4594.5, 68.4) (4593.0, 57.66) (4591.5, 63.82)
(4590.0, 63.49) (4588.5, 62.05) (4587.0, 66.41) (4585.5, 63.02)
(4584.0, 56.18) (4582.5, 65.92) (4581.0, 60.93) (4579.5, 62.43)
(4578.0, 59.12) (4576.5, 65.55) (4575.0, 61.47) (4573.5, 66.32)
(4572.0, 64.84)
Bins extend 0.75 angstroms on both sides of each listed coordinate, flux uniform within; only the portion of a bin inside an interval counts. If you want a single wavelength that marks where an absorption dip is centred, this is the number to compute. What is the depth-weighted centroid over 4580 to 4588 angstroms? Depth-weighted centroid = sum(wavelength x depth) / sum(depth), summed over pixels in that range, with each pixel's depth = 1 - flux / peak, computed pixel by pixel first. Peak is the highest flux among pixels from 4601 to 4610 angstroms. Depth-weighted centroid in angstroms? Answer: 4583.7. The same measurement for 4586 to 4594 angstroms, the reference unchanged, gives 4590.5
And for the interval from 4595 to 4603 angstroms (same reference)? 4598.0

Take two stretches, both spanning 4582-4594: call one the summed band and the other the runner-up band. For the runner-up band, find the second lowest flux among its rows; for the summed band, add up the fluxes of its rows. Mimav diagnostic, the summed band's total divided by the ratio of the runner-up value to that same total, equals 4311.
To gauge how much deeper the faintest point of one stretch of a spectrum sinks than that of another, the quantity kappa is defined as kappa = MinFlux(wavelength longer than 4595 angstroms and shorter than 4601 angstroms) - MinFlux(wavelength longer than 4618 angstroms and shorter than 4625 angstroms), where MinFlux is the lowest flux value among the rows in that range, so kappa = -10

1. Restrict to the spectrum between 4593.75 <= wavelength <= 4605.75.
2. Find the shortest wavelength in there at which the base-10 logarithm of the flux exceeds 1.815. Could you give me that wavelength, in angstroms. 4594.5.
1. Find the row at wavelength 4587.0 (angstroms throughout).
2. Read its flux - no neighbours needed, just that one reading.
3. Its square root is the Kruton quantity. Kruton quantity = 8.15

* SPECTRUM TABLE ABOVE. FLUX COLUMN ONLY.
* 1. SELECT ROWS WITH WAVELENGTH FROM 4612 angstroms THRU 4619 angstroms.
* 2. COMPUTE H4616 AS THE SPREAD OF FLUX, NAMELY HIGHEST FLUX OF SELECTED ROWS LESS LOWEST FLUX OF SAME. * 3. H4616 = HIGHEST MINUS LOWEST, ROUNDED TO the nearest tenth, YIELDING 10.6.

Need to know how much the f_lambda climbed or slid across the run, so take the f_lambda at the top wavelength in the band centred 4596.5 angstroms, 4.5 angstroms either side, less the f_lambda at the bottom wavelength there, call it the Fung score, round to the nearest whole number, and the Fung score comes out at 2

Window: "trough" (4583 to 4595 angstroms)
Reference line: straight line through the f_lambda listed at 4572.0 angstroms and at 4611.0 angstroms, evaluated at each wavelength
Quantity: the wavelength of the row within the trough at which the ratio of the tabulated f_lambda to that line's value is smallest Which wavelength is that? 4584.0 angstroms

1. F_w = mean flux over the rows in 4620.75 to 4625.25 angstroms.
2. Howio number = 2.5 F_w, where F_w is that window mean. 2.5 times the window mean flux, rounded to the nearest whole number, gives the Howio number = 162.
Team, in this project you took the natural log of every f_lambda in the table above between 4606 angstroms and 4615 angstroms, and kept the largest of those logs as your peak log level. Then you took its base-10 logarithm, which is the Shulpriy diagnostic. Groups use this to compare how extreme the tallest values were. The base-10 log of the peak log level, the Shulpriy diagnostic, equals 0.630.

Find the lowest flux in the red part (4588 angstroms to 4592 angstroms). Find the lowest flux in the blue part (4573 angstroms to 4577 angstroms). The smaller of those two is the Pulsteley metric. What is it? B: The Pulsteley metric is 61.5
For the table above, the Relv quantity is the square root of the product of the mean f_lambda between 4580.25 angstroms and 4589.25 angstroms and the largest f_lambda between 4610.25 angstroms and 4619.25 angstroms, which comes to 67.8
